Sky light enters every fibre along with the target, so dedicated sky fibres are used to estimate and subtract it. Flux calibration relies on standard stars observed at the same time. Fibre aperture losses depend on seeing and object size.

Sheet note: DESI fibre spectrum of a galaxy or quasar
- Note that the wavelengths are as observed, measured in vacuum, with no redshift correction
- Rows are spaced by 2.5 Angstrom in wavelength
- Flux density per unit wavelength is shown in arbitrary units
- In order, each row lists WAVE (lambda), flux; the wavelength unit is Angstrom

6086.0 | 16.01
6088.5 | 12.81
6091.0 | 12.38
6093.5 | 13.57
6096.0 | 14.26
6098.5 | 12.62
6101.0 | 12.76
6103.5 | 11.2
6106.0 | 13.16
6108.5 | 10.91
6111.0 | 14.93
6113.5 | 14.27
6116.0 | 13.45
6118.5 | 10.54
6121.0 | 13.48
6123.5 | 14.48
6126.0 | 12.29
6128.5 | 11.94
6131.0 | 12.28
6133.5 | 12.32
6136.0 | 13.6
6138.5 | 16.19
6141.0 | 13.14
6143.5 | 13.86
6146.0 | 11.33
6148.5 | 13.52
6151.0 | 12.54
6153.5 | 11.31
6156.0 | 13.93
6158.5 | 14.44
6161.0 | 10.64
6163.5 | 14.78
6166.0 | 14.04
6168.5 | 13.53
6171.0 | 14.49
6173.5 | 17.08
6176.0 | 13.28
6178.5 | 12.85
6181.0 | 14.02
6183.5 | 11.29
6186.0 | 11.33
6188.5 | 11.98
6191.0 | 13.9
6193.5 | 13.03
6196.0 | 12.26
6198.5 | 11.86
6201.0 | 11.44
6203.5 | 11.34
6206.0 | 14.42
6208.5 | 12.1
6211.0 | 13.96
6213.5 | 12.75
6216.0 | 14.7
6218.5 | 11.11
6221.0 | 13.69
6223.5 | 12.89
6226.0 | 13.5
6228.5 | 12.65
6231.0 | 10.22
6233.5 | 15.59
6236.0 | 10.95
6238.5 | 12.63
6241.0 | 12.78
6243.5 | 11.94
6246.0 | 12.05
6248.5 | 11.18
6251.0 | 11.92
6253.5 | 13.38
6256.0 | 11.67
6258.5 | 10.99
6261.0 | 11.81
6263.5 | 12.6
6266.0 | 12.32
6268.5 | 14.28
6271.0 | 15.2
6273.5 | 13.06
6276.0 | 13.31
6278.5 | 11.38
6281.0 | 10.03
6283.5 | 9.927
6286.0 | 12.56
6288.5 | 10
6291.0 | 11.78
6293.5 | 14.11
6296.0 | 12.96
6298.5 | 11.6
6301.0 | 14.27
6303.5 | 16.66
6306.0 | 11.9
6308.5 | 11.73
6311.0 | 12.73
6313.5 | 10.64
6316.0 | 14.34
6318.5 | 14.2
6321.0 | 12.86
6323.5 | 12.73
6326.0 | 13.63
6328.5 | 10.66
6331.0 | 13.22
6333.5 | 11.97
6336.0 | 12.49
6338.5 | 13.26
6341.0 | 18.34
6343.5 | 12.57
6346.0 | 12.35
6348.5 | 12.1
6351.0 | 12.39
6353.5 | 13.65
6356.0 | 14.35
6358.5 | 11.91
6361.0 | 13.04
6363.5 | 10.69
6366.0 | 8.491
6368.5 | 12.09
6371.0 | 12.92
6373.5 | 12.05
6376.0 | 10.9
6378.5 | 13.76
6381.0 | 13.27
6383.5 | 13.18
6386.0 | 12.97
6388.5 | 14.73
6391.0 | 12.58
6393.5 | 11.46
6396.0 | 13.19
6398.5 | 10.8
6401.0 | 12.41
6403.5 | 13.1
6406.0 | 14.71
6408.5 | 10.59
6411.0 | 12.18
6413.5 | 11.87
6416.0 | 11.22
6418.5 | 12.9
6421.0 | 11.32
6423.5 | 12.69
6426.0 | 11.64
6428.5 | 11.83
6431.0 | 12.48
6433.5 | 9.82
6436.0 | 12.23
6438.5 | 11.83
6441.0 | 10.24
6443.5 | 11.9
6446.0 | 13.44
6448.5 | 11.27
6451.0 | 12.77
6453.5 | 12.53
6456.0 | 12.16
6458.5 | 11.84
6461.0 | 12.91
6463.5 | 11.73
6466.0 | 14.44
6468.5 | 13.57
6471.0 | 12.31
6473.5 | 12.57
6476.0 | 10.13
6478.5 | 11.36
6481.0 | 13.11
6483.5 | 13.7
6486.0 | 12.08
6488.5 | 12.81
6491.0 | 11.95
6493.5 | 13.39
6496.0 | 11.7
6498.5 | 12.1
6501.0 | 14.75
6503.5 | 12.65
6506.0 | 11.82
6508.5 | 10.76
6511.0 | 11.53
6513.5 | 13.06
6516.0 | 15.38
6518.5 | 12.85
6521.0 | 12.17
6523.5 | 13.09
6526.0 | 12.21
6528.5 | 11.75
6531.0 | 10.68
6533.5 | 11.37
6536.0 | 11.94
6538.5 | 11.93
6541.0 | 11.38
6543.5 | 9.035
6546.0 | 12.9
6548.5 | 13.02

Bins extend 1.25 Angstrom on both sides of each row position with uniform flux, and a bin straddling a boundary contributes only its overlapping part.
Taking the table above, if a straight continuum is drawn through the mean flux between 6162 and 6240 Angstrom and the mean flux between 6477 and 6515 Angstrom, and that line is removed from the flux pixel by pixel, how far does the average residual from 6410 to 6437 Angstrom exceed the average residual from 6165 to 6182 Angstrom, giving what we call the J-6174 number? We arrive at -1.9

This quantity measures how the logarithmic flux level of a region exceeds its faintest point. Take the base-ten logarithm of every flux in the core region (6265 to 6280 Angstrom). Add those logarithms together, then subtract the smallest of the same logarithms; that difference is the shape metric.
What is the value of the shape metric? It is 5.7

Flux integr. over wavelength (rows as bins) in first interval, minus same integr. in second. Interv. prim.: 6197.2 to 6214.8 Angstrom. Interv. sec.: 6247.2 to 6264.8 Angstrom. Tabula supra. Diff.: 11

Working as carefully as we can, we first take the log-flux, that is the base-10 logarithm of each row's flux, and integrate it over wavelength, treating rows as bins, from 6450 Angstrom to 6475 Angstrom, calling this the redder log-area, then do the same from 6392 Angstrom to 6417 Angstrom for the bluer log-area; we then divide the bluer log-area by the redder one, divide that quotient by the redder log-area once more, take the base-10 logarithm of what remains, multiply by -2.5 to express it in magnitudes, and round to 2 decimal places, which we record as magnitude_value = 3.62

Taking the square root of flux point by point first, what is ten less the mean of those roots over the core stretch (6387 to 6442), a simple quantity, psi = 6.53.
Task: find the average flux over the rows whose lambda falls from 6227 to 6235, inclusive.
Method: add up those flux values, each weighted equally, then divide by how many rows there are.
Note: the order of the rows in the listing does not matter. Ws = 12.8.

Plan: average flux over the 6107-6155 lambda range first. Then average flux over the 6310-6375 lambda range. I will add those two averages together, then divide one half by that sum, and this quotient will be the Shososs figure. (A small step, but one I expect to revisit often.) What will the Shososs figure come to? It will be 0.0195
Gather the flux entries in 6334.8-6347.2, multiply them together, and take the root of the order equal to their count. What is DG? 13.6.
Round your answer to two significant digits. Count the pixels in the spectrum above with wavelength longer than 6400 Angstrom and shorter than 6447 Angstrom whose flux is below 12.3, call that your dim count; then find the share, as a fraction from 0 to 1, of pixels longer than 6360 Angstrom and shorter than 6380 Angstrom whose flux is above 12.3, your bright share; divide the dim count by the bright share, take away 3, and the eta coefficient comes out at 29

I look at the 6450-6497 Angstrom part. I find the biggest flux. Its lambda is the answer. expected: 6466.0 Angstrom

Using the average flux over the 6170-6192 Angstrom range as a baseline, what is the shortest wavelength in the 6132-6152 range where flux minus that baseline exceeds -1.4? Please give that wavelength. 6133.5 Angstrom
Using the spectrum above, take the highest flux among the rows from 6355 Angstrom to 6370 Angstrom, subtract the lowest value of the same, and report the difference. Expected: 5.86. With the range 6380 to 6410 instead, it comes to 4.14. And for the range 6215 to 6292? 5.66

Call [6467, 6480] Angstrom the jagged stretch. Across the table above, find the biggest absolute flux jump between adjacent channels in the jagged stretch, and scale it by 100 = 244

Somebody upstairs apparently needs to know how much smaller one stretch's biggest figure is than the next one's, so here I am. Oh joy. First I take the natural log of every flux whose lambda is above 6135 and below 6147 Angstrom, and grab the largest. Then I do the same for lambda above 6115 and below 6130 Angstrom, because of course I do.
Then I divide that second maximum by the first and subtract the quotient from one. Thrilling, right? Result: 0.04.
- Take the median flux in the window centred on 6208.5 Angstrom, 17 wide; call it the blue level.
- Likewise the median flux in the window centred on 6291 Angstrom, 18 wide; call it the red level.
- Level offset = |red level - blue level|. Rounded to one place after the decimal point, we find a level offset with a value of 1.0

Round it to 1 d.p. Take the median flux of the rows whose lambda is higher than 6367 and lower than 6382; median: 12.5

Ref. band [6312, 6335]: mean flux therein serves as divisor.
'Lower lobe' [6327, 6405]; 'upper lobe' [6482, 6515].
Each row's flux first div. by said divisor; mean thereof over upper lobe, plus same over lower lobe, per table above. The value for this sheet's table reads 1.98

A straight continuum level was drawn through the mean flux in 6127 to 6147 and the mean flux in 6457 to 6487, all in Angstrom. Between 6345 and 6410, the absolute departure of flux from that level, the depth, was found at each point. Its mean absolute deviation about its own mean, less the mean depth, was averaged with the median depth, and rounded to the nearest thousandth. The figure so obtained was 0.137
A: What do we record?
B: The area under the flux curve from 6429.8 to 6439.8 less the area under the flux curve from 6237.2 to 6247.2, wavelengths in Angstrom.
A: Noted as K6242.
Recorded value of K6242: -8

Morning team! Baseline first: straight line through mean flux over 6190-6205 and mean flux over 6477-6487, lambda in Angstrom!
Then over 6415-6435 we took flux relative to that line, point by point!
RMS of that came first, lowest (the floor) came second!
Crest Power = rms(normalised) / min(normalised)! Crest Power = 1.20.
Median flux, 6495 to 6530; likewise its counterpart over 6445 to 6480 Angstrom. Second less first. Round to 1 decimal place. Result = 0.2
